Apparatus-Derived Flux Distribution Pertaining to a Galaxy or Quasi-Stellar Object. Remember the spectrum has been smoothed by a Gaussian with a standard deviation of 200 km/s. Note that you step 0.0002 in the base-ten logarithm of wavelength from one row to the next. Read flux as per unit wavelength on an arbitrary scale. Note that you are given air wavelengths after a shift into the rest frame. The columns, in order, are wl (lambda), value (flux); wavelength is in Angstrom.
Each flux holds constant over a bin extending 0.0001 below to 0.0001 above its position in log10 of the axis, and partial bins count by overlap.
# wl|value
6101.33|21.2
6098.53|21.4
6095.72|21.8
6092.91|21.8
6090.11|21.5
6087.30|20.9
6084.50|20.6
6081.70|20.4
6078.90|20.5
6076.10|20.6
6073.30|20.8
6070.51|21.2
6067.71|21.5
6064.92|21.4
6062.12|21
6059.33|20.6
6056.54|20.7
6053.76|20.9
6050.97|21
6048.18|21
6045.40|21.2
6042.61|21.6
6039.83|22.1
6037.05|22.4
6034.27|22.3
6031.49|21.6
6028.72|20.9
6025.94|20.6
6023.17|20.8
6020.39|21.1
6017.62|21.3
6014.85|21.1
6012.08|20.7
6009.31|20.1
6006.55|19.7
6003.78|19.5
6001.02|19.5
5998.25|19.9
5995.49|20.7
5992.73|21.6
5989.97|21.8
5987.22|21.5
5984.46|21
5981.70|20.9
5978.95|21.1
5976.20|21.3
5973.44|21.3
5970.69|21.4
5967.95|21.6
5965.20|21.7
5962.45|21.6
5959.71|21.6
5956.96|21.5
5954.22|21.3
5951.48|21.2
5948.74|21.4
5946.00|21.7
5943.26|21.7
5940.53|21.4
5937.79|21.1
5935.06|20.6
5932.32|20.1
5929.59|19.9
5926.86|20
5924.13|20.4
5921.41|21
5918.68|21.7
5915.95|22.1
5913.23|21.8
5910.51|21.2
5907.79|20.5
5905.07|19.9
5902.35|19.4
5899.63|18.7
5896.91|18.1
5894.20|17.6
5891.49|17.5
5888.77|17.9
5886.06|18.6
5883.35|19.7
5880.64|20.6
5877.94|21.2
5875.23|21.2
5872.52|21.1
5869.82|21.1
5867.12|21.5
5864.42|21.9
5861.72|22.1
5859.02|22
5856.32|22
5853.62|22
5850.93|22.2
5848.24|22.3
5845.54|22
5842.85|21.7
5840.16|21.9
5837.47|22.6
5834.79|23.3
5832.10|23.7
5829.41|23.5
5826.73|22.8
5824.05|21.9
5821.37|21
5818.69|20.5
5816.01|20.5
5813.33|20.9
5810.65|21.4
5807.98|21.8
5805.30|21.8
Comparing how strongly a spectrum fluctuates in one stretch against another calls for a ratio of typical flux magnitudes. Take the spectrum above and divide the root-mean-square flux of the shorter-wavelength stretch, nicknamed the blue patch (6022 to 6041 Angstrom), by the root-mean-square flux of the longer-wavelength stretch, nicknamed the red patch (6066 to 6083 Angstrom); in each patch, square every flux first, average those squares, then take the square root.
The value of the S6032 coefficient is 1.03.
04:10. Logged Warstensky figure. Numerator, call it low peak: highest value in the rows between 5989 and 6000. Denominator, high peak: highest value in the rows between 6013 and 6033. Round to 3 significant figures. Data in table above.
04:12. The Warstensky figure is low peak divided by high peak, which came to 1.01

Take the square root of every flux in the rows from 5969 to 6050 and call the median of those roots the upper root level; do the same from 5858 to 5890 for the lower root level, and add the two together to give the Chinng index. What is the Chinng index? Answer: 9.19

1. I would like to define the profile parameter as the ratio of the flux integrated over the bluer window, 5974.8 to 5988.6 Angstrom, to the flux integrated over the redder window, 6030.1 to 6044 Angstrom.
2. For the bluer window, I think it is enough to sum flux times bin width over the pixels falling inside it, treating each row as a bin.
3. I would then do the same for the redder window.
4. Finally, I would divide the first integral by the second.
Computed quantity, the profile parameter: 0.95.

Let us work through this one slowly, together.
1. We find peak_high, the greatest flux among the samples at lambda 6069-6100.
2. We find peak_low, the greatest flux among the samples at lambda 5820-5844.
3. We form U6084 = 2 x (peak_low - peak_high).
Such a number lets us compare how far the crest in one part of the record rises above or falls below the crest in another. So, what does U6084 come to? 3.8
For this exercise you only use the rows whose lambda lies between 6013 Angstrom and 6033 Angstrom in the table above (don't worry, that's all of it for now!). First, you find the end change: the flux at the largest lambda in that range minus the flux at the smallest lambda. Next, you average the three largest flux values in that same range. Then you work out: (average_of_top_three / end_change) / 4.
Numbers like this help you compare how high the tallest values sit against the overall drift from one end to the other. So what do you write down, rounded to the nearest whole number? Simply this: 11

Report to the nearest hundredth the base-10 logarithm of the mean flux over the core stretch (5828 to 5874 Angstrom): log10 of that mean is 1.35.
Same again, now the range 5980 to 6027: 1.32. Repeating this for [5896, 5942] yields 1.31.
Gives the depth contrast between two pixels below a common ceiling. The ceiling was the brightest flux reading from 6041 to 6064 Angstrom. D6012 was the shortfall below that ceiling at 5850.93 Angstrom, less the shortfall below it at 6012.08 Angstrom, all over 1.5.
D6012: -1.0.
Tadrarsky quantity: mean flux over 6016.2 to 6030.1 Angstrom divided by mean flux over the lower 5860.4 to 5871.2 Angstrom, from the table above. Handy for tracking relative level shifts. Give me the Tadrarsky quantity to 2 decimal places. 0.97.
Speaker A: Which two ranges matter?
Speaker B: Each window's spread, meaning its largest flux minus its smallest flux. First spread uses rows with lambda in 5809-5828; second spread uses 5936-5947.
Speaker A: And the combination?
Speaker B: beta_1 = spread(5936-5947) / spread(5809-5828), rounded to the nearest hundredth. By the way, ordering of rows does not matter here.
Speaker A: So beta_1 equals 0.26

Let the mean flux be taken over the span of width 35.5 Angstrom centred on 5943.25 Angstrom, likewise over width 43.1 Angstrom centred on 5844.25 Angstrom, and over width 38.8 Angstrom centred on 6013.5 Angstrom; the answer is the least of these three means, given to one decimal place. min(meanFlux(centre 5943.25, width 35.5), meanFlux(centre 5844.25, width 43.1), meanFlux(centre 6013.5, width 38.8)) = 20.5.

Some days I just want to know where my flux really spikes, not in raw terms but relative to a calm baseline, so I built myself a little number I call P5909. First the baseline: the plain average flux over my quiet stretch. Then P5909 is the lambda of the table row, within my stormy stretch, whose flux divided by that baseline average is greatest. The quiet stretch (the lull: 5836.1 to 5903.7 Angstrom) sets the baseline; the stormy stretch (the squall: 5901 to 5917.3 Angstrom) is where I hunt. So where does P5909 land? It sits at 5915.95 Angstrom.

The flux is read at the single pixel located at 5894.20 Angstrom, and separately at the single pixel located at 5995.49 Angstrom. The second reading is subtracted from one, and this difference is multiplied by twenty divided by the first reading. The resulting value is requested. -22.4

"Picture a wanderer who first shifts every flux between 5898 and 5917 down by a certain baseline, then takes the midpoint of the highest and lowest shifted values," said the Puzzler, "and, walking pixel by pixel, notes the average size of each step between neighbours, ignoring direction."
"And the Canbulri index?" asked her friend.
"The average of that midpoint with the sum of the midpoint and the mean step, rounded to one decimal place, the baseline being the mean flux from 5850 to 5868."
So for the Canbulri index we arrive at -1.3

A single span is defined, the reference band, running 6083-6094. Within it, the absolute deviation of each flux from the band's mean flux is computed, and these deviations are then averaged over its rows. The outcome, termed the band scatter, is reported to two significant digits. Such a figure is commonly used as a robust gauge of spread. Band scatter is 0.45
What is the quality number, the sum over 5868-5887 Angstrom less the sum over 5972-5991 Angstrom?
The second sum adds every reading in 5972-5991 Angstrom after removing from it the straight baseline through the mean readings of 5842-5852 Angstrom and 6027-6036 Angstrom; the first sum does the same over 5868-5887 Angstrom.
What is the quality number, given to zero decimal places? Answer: -7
